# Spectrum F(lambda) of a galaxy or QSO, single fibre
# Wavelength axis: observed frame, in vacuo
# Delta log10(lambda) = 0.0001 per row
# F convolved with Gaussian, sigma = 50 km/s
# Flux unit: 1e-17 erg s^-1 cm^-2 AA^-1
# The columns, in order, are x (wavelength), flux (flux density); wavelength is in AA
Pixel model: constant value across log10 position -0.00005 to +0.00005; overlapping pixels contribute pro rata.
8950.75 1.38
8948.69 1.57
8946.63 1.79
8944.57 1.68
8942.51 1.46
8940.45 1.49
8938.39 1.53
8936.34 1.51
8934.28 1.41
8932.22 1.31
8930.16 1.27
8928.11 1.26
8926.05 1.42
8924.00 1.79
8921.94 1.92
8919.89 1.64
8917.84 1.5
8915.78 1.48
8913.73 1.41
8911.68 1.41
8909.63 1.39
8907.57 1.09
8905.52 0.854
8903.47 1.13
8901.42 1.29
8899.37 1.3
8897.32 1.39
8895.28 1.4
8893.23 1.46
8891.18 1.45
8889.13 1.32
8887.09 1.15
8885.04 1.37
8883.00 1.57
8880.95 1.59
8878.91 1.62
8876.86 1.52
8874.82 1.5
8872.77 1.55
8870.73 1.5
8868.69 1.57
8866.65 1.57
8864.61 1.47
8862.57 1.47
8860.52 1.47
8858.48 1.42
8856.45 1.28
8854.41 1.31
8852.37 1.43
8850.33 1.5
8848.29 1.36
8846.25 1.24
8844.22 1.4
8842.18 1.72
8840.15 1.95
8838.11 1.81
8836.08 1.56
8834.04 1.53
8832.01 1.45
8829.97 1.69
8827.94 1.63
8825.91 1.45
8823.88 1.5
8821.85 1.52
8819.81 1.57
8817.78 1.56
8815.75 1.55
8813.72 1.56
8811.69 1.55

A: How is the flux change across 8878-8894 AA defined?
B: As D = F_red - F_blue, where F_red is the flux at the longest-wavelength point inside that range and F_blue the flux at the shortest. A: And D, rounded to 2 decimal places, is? -0.16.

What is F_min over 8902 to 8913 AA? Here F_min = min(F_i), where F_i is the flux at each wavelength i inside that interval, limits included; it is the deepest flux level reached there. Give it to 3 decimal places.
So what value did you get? 0.854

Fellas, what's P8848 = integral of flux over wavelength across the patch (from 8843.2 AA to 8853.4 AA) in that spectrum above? 14.1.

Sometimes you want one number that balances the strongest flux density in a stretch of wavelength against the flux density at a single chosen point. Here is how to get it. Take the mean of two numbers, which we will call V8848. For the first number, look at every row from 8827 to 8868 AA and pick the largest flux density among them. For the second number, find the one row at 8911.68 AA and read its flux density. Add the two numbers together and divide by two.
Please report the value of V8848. 1.68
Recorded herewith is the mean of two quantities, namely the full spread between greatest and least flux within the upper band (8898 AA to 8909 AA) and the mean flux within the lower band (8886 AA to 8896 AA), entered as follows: 0.90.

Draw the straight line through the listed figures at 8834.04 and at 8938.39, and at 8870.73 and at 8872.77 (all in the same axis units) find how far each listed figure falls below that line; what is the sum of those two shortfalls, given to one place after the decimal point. 0.0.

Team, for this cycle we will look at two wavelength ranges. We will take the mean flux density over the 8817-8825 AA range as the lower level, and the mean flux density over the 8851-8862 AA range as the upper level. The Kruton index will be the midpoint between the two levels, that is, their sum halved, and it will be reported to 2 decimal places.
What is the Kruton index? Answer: 1.46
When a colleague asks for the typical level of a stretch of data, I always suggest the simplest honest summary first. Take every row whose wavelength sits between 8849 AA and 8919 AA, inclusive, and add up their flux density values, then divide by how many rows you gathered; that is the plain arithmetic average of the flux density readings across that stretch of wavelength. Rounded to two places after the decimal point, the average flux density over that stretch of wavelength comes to 1.40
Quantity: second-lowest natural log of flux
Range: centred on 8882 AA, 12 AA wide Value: 0.31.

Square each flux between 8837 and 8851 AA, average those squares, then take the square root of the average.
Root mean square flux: 1.59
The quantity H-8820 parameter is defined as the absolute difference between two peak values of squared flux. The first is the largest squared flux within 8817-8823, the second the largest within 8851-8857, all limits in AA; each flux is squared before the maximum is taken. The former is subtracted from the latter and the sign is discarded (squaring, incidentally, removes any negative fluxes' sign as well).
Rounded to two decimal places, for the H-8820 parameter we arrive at 0.42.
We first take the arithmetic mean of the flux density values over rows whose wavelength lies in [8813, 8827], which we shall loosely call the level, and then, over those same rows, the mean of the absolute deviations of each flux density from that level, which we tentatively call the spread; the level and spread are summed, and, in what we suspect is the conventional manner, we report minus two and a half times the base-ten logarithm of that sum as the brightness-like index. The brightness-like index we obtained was -0.486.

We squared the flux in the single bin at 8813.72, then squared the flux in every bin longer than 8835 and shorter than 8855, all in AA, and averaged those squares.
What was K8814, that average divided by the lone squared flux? 0.98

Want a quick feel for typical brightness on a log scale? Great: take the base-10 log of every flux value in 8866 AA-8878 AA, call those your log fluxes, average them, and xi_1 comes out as 0.186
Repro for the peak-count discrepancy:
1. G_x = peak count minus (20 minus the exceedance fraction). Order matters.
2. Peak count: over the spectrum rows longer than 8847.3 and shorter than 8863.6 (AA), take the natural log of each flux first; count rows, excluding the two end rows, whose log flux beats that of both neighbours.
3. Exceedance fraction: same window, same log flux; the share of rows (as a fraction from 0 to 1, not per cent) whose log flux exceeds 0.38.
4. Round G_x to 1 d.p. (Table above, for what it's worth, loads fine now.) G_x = -18.6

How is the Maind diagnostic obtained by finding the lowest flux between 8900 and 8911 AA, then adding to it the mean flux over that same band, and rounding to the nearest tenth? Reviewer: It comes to 2.0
